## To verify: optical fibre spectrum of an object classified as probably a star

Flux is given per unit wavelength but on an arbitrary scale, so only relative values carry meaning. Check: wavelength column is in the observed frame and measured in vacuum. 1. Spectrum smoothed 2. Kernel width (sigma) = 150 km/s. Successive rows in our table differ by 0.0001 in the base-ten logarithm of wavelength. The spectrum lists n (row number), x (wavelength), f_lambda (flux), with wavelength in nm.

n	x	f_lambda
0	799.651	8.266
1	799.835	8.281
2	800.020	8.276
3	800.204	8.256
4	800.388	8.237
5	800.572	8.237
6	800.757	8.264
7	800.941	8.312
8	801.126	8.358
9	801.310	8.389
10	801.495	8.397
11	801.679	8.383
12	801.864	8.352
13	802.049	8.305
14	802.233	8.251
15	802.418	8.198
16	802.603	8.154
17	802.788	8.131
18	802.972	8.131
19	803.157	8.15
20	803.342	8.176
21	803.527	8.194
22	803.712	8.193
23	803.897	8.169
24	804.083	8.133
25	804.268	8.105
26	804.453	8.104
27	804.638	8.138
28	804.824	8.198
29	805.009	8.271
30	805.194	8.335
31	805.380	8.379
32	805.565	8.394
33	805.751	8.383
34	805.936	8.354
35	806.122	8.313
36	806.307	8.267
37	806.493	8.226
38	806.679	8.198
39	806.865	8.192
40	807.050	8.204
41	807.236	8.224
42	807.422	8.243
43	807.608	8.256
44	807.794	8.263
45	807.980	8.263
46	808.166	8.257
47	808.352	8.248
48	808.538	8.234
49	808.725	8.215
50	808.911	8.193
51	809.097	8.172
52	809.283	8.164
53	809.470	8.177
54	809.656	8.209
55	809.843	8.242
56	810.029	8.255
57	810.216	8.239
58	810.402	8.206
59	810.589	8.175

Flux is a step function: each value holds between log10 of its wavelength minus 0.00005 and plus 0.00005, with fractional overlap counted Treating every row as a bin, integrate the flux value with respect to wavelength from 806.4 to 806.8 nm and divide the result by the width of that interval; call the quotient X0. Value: 8.20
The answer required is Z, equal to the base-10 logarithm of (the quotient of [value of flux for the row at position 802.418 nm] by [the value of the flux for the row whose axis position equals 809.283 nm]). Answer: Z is 0.002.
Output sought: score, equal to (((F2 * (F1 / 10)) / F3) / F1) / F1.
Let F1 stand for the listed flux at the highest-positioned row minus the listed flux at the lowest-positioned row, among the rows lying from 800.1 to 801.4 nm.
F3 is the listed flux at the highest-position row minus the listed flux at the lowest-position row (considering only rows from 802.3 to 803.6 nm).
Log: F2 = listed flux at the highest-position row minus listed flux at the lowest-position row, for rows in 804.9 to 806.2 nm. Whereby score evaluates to -7.9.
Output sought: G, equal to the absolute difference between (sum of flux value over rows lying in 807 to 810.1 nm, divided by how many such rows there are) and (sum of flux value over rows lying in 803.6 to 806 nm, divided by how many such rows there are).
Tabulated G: 0.018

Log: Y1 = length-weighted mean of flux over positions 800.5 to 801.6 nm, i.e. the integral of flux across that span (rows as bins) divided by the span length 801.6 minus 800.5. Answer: 8.33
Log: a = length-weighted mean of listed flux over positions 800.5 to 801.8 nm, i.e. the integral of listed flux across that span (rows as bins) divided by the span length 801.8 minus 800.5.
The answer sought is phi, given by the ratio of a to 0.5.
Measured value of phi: 16.7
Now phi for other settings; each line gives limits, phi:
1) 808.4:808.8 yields 16.4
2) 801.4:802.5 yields 16.6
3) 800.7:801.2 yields 16.6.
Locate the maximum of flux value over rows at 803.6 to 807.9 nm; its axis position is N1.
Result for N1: 805.565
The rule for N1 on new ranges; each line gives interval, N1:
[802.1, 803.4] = 802.233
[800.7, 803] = 801.495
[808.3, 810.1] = 810.029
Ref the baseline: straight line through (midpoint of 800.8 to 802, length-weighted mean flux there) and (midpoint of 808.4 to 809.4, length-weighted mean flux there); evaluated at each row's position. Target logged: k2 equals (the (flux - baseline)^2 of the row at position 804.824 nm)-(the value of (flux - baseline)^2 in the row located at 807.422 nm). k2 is 0.01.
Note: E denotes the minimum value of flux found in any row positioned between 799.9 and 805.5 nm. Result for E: 8.104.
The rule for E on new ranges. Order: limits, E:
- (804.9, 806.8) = 8.198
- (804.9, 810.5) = 8.164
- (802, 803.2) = 8.131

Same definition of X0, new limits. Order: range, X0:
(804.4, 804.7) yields 8.13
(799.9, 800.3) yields 8.26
